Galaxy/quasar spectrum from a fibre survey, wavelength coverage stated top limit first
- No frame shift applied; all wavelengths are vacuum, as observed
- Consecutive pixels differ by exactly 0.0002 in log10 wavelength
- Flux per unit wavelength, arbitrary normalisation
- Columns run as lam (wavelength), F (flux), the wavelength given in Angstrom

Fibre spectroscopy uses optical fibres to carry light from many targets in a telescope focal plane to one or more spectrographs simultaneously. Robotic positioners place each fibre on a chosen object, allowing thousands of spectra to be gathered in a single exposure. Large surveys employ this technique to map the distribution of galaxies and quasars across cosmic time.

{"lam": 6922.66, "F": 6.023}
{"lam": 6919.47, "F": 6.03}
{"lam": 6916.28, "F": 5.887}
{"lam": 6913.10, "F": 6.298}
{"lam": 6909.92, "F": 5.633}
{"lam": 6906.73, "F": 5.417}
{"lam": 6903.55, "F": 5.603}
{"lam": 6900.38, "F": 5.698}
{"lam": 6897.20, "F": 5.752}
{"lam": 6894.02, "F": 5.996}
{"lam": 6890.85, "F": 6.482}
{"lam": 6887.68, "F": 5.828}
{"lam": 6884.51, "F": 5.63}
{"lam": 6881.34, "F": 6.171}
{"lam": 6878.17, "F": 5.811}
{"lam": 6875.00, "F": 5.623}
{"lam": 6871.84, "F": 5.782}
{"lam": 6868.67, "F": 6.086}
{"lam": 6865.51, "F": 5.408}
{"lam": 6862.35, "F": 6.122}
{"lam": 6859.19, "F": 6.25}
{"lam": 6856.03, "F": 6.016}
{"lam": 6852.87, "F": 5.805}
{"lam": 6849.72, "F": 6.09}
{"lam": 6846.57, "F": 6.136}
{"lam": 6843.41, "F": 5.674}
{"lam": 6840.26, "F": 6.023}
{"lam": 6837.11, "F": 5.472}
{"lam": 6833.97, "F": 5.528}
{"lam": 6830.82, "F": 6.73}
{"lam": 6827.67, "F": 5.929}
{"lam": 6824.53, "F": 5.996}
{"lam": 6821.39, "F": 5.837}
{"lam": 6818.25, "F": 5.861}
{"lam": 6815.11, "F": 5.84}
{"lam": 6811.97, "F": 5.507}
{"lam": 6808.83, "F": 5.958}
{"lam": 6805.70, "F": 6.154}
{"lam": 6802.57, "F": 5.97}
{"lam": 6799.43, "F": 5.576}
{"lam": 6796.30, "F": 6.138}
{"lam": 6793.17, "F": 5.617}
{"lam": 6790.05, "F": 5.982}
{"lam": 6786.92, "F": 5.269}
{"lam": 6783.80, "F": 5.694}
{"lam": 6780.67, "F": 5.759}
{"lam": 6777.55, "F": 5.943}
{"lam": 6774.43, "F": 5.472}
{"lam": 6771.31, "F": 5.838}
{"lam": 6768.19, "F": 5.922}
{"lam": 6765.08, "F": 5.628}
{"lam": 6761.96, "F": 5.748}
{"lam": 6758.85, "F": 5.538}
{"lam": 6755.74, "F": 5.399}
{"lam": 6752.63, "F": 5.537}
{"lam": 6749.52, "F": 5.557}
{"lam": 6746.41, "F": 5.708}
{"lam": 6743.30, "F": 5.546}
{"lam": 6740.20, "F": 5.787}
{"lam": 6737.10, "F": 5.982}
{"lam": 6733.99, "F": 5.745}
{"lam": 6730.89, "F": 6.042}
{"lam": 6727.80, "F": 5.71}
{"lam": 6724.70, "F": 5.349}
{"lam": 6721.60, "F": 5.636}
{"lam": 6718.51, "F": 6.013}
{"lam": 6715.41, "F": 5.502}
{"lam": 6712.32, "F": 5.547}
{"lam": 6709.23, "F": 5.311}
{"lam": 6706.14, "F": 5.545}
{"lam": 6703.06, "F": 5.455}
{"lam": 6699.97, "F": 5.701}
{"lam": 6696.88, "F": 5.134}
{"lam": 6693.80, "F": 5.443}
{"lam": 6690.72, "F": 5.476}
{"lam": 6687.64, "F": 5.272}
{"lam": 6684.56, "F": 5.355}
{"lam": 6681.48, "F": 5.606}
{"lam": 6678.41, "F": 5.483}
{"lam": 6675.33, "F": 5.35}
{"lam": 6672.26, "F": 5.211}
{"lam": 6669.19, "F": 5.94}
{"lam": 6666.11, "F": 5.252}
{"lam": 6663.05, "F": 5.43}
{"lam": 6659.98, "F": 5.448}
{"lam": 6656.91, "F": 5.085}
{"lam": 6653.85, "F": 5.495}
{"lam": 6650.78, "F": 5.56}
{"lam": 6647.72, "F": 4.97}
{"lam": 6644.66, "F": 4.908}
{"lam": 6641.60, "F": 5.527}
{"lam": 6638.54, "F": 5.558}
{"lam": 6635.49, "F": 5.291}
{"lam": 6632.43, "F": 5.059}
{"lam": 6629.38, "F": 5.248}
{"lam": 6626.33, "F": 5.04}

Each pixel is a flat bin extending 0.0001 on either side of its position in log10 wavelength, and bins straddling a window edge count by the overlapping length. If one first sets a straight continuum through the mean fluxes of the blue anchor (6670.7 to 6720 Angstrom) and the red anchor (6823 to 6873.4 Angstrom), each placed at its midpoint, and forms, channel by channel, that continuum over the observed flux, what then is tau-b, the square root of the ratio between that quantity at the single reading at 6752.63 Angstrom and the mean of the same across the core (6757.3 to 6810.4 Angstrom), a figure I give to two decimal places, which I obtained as 1.01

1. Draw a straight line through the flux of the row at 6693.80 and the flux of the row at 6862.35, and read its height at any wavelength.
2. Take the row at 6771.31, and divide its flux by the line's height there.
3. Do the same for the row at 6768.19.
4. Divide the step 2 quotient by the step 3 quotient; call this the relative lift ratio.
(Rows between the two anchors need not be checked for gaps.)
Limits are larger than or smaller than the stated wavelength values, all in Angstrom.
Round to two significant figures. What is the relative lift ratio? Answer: 0.98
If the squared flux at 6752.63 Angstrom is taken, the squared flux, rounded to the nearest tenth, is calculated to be 30.7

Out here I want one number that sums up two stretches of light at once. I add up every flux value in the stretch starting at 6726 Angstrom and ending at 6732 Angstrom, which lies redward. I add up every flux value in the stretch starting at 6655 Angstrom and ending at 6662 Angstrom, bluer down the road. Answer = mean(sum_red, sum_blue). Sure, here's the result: 11.1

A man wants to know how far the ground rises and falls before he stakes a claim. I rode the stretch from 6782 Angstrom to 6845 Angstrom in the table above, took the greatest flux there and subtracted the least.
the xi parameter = 1.46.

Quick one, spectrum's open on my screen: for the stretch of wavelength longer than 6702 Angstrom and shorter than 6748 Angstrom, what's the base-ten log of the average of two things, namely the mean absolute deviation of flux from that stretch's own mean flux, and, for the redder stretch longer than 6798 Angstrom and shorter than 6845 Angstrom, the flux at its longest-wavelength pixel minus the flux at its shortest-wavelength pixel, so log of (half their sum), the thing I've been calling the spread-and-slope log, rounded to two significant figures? -0.85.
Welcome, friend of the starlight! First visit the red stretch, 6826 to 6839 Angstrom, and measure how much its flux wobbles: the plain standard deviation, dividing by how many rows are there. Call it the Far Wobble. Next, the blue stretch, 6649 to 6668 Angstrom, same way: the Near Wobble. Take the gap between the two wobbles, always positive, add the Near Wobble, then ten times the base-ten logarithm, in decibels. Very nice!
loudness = -3.0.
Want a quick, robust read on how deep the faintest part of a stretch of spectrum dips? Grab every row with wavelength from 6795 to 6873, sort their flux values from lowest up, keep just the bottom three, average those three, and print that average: 5.46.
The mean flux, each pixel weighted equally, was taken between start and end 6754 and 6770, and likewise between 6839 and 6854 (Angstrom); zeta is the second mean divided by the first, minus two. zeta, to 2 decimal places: -0.95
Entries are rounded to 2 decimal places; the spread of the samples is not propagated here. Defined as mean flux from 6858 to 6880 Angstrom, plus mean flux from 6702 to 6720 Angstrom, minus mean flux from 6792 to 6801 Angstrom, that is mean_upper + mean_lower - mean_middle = 5.65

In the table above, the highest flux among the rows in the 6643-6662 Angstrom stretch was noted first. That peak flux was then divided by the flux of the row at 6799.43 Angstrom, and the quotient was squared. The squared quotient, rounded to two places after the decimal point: 0.99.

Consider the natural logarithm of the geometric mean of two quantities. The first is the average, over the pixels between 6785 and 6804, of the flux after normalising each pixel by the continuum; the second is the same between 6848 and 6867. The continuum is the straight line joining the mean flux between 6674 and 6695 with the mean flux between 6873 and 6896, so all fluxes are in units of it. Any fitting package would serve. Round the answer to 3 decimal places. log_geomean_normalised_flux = 0.012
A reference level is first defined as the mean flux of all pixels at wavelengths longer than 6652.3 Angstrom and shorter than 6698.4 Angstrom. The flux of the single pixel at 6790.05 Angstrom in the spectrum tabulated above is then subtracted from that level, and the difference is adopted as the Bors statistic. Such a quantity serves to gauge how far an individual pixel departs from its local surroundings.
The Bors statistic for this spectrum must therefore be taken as -0.58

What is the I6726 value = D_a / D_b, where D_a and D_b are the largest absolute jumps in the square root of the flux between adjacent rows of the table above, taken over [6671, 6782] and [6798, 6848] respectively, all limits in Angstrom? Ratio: 0.5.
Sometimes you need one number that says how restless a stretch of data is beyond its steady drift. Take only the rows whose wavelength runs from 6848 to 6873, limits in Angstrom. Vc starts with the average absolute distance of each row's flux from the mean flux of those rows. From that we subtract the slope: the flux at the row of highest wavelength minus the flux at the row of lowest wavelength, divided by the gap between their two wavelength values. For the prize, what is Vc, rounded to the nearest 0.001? 0.224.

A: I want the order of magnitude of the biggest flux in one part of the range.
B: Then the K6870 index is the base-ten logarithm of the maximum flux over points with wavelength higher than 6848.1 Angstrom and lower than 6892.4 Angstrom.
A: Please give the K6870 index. 0.812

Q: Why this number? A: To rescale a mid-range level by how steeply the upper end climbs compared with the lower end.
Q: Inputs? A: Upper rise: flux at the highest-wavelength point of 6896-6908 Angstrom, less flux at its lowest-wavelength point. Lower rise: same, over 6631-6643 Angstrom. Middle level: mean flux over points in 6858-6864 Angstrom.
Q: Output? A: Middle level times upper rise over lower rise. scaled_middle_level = -4.4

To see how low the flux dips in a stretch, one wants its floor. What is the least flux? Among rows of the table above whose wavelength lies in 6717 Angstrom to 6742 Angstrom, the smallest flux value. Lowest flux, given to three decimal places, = 5.349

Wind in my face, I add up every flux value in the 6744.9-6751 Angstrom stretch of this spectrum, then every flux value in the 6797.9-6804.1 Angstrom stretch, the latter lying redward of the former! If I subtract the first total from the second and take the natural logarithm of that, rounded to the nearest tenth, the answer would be -1.3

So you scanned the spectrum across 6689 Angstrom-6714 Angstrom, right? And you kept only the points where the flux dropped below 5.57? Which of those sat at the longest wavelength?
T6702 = 6712.32 Angstrom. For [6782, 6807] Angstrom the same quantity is 6786.92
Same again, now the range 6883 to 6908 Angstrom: 6906.73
